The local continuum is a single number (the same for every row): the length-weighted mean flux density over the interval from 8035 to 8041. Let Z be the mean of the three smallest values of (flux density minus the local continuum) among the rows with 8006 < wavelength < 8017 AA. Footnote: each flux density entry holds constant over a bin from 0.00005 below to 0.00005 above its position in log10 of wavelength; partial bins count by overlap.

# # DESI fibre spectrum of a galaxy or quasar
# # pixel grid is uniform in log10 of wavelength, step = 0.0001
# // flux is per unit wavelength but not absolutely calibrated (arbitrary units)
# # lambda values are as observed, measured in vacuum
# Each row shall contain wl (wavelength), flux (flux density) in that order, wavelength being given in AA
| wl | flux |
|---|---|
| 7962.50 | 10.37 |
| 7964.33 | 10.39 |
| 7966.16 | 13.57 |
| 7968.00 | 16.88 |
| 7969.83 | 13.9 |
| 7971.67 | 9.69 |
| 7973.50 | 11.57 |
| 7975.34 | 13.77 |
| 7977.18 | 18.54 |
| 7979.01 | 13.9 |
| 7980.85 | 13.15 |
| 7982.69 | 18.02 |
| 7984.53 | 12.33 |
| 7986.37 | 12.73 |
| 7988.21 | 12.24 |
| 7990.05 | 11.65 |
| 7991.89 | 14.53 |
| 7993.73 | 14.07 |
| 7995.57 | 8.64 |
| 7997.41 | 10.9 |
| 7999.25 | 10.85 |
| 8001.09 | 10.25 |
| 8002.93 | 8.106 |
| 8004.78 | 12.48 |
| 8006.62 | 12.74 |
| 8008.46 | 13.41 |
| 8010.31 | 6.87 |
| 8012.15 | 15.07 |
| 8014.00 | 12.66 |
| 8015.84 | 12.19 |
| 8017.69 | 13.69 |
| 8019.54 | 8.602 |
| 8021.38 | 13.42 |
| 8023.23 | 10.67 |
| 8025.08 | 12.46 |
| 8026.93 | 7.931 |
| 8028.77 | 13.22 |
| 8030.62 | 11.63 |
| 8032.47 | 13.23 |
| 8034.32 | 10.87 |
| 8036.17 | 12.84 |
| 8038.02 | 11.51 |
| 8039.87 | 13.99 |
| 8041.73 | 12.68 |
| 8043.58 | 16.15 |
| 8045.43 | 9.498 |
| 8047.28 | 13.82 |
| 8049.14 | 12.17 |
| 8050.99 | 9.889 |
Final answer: -2.1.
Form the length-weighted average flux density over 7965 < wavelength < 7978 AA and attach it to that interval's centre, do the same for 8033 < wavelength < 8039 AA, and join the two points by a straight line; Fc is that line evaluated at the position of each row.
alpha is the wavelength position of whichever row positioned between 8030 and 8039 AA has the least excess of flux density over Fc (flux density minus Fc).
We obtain 8034.32 AA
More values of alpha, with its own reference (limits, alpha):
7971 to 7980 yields 7971.67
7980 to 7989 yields 7984.53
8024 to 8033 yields 8026.93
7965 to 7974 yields 7971.67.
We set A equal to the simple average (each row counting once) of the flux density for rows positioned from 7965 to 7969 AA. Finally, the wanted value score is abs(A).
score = 15.2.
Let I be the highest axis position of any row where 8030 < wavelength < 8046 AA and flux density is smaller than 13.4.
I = 8045.43 AA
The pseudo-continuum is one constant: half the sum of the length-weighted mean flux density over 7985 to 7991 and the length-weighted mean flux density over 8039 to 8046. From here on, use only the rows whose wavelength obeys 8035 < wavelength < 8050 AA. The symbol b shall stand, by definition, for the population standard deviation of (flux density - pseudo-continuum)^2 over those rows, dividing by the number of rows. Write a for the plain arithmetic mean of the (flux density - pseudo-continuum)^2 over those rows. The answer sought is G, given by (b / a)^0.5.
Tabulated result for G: 1.16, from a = 3.3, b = 5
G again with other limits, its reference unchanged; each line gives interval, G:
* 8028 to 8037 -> 1.11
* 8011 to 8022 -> 1.23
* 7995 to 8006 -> 0.95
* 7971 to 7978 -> 1.08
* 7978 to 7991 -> 1.47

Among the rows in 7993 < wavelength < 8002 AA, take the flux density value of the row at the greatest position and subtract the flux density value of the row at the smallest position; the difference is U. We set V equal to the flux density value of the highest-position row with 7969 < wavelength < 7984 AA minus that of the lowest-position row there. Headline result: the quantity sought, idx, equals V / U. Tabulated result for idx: -1.1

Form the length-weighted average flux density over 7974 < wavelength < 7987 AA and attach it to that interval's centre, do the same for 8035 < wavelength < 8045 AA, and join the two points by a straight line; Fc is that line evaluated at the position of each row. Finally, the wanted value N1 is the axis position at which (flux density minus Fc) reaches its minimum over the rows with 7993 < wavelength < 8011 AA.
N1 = 8010.31 AA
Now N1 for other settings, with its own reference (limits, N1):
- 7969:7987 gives 7971.67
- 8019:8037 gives 8026.93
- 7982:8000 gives 7995.57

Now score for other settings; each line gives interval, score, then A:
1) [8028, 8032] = 12.4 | 12.4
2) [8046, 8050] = 13.0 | 13.0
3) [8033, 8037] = 11.9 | 11.9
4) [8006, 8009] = 13.1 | 13.1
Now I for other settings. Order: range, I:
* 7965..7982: 7980.85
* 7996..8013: 8010.31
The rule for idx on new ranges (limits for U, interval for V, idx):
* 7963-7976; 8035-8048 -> 0.3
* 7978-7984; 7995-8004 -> -0.1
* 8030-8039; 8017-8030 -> 3.9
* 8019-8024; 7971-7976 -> 2.0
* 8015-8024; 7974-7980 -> -0.1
